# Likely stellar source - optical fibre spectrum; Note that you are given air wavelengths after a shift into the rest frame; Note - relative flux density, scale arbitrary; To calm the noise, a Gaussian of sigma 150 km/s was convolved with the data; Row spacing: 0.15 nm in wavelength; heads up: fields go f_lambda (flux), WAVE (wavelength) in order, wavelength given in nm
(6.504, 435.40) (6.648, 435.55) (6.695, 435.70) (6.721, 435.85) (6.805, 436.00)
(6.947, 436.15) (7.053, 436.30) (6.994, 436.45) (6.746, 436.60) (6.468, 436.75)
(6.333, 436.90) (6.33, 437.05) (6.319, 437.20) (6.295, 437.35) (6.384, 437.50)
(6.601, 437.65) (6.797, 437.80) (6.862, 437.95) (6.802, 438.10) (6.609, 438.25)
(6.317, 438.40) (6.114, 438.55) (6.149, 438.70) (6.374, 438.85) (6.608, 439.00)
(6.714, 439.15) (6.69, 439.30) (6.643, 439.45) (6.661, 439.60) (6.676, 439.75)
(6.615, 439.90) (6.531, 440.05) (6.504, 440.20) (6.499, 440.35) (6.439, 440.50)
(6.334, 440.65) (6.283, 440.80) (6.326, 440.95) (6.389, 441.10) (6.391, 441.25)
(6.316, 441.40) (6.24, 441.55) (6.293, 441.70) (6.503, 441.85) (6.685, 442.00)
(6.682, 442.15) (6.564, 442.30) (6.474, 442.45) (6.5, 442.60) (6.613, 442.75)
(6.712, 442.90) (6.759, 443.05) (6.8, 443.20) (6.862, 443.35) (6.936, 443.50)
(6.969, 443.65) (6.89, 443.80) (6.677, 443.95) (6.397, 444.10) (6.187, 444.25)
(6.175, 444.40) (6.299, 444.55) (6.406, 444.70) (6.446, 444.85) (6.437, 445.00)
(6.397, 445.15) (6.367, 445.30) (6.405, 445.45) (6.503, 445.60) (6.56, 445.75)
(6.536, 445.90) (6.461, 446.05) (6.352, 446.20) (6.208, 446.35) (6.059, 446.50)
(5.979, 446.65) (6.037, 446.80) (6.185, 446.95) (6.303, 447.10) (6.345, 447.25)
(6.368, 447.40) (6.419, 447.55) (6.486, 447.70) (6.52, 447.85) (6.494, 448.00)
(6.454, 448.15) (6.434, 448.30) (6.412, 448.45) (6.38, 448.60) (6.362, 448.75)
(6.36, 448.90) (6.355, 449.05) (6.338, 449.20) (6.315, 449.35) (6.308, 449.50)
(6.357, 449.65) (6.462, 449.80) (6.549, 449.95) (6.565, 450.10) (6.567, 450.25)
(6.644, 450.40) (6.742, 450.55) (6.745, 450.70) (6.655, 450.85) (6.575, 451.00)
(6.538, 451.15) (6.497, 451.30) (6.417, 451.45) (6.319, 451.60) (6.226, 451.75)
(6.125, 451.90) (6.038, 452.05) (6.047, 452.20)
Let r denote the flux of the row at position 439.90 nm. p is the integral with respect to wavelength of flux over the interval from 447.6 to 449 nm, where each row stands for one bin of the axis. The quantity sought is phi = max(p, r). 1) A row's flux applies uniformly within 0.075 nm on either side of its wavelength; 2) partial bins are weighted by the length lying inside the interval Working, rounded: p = 9.0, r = 6.615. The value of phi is 9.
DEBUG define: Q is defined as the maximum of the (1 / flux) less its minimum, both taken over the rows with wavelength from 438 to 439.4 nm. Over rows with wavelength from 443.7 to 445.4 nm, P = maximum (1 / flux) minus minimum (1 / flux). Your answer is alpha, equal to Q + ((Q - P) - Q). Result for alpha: 0.000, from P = 0.0168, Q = 0.0165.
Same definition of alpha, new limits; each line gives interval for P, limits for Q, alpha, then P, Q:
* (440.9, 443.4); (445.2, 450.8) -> 0.004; 0.0145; 0.0190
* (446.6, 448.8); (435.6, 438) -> 0.003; 0.0139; 0.0171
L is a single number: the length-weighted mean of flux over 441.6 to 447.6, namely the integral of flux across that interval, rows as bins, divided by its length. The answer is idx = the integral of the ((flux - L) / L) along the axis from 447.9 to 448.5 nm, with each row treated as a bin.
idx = -0.001 nm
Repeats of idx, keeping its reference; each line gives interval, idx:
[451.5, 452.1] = -0.026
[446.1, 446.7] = -0.028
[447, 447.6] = -0.011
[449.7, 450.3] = 0.005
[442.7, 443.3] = 0.024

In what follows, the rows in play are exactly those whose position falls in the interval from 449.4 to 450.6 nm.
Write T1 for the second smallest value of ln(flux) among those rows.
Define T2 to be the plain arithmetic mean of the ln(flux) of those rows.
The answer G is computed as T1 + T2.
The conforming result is 3.72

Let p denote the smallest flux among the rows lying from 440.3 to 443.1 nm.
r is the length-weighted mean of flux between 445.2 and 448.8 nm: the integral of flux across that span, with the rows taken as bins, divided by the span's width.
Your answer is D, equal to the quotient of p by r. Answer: 0.981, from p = 6.24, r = 6.36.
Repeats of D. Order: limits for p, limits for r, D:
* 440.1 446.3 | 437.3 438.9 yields 0.952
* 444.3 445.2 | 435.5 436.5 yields 0.903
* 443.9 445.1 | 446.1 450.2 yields 0.972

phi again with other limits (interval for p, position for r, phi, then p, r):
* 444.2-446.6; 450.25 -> 15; 15.3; 6.567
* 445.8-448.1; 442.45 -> 15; 14.5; 6.474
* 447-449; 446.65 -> 13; 12.8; 5.979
